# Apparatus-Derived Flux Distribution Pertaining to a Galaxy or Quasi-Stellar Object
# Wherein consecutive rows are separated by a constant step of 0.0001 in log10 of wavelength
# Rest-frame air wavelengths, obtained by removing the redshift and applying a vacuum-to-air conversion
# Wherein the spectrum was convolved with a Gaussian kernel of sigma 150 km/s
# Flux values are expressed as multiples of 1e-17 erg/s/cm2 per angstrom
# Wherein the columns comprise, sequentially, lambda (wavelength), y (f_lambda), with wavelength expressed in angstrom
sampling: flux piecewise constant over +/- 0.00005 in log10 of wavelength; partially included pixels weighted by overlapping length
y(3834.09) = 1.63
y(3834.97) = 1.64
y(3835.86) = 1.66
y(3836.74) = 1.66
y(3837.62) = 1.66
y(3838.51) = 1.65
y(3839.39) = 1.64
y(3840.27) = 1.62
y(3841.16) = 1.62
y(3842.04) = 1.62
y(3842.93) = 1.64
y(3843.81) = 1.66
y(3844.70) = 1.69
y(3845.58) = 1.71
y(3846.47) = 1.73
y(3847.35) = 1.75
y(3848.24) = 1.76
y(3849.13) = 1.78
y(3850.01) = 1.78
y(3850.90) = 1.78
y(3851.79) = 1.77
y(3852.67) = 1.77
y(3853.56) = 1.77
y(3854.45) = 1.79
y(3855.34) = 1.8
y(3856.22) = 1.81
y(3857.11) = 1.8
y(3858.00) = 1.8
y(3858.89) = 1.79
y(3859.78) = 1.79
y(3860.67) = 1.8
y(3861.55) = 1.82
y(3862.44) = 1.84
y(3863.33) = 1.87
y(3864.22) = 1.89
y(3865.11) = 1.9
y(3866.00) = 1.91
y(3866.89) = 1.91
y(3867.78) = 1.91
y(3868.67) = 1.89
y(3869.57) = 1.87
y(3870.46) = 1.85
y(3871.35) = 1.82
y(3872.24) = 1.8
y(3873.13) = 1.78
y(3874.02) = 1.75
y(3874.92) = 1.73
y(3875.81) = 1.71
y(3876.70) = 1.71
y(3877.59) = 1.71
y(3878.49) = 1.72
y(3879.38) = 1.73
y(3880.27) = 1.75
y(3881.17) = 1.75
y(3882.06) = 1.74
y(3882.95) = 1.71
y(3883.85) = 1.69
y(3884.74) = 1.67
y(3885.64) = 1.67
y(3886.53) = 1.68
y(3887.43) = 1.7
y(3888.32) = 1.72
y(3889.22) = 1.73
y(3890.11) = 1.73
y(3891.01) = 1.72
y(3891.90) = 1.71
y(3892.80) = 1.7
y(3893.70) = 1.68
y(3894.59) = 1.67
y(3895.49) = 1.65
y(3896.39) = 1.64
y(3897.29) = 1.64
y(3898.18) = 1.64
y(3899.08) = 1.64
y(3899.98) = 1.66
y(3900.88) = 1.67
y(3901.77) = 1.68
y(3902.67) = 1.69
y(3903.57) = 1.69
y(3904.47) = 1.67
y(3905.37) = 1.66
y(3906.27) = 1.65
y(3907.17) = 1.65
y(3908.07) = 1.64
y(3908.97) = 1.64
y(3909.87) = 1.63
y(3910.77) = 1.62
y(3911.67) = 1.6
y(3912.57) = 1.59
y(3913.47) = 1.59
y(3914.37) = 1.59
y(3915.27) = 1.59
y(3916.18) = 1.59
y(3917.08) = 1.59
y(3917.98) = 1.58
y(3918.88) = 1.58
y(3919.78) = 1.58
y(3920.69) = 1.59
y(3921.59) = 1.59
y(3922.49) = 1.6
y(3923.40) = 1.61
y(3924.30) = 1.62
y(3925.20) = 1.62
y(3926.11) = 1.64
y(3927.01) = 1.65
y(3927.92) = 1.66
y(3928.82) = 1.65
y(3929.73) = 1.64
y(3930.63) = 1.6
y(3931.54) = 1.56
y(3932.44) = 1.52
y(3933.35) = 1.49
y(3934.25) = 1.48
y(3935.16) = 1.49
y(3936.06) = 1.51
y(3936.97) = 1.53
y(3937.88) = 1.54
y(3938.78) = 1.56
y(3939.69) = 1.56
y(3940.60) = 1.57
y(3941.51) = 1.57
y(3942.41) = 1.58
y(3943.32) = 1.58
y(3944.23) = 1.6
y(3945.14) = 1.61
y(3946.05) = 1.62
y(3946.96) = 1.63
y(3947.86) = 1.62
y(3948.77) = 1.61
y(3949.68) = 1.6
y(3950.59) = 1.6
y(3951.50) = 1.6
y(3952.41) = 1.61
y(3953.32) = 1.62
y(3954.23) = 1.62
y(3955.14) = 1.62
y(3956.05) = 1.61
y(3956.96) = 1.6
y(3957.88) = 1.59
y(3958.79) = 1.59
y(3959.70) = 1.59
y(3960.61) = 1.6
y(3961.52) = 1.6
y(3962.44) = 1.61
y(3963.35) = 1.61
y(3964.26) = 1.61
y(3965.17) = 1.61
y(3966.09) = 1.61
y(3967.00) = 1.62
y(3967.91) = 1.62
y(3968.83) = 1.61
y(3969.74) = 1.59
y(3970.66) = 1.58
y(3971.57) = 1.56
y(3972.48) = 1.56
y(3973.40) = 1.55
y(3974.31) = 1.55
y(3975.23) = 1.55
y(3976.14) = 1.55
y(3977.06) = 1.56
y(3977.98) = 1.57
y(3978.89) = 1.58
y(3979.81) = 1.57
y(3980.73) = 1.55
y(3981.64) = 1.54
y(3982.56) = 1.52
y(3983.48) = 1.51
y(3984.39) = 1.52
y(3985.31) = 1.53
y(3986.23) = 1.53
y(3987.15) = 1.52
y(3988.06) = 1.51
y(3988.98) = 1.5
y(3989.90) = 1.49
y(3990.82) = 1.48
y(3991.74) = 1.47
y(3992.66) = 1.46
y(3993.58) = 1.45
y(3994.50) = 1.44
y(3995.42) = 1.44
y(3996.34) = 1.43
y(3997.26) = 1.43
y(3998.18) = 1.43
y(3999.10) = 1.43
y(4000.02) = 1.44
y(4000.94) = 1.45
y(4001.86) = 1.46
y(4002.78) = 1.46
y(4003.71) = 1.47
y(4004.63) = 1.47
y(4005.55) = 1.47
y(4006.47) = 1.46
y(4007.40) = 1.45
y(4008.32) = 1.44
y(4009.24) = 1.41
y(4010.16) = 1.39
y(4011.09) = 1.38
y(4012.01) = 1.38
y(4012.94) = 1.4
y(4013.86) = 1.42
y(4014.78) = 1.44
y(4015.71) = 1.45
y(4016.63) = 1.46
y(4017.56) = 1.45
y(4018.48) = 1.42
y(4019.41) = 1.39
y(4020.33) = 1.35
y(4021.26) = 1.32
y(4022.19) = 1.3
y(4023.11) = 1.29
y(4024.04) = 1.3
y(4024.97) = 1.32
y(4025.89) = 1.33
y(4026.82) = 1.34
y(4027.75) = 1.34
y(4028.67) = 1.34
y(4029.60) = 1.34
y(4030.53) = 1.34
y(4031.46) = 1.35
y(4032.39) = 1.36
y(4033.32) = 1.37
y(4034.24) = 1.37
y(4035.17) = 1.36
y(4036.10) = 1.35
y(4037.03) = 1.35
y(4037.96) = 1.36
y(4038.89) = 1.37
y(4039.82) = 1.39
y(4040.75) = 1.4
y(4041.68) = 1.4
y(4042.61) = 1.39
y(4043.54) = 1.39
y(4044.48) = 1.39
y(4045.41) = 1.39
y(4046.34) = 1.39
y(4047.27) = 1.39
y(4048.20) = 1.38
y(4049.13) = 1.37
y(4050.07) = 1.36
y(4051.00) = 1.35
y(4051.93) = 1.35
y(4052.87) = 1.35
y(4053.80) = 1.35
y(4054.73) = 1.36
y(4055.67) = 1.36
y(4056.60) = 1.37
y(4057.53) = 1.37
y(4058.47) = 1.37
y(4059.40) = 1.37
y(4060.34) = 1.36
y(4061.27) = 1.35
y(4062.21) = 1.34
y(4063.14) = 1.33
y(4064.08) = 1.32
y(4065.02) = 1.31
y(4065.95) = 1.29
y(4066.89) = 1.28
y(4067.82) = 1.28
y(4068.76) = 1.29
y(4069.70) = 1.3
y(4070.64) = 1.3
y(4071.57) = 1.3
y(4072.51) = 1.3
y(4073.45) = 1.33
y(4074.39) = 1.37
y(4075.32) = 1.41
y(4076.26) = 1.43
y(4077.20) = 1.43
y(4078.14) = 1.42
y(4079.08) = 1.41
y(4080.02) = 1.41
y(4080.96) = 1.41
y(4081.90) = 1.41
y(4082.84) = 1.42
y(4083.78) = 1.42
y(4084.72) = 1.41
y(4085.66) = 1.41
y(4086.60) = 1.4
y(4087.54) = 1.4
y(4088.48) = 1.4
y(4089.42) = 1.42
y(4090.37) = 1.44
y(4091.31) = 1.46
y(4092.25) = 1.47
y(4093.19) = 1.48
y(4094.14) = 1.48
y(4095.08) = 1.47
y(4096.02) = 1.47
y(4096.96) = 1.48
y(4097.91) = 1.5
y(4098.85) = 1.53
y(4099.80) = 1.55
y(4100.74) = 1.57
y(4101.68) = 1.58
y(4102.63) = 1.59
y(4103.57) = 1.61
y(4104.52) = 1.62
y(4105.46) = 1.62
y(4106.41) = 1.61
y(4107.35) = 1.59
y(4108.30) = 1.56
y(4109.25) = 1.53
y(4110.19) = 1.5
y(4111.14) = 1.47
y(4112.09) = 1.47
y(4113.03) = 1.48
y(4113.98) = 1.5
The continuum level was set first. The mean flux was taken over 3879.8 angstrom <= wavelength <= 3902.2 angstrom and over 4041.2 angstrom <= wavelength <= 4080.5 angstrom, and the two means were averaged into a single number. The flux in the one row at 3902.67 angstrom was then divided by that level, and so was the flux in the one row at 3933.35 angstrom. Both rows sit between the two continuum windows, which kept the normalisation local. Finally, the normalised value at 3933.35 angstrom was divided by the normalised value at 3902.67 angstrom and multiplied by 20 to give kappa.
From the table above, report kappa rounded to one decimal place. 17.6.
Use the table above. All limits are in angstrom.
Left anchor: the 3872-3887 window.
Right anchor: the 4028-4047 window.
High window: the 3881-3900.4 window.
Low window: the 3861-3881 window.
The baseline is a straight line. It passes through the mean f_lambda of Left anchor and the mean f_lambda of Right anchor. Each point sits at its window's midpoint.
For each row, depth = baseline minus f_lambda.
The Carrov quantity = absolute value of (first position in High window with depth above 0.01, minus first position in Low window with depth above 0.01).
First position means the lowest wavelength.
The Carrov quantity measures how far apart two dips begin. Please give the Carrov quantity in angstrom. 8.0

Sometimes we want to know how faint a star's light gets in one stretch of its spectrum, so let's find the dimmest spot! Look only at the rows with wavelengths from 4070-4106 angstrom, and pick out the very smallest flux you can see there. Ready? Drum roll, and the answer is 1.3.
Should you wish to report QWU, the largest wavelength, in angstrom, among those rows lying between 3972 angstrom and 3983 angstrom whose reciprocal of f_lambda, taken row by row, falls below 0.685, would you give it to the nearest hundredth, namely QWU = 3982.56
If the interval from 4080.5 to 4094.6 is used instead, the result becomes 4094.14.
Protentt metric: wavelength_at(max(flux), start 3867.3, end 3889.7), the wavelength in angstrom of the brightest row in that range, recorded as 3867.78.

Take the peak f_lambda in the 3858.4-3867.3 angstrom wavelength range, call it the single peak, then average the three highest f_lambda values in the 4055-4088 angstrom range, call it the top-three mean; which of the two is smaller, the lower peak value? 1.43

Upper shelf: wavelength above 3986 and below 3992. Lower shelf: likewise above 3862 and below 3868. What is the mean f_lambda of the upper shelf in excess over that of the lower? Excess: -0.39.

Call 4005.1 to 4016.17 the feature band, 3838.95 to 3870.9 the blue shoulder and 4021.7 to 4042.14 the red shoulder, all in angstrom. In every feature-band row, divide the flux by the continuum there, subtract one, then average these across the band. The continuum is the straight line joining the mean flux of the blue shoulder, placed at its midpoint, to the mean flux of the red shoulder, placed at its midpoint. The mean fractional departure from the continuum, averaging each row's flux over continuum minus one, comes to 0.017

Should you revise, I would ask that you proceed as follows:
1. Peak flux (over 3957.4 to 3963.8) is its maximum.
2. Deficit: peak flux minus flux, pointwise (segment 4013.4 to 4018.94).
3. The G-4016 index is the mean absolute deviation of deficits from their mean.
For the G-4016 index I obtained 0.013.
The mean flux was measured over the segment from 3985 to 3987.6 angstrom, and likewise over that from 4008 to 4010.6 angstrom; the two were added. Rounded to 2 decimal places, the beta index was 2.94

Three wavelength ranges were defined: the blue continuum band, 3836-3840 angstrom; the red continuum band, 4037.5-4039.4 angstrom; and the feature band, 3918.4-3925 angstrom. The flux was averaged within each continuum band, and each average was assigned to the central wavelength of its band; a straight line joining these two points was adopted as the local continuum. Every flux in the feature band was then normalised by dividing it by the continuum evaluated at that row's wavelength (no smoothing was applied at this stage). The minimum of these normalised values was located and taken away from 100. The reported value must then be 98.97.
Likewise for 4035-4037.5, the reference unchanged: 99.01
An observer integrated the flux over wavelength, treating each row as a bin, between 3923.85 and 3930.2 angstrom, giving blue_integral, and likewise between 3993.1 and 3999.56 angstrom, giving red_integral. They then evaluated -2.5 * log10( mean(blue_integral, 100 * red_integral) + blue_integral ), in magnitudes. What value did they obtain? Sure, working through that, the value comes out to -6.70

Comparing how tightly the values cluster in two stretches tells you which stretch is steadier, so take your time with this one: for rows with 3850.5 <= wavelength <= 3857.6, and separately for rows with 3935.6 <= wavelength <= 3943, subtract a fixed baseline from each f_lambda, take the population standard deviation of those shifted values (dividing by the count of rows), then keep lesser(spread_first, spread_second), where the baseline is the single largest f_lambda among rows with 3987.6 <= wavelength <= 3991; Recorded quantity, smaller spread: 0.015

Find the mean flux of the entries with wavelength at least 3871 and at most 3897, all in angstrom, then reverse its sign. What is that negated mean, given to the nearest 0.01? -1.72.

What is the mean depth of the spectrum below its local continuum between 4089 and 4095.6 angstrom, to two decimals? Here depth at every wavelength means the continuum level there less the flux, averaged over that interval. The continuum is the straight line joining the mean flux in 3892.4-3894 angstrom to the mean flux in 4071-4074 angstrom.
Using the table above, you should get -0.19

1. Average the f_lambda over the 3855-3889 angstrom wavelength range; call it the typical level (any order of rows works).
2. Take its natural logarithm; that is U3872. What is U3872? 0.58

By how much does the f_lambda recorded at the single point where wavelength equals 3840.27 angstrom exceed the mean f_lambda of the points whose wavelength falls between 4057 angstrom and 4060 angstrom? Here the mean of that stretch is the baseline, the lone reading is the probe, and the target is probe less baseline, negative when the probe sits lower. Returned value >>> 0.25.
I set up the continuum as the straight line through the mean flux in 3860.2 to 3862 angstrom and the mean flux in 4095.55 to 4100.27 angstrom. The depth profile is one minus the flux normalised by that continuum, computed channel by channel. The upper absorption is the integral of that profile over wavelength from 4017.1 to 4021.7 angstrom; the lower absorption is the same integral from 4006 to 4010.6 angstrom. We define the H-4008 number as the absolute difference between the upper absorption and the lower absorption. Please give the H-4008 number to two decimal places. 0.09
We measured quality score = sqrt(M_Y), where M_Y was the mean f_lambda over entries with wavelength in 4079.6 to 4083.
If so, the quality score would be 1.188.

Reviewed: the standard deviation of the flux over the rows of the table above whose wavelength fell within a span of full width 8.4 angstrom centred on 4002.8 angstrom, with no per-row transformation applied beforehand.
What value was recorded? 0.01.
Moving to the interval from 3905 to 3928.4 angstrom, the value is 0.03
